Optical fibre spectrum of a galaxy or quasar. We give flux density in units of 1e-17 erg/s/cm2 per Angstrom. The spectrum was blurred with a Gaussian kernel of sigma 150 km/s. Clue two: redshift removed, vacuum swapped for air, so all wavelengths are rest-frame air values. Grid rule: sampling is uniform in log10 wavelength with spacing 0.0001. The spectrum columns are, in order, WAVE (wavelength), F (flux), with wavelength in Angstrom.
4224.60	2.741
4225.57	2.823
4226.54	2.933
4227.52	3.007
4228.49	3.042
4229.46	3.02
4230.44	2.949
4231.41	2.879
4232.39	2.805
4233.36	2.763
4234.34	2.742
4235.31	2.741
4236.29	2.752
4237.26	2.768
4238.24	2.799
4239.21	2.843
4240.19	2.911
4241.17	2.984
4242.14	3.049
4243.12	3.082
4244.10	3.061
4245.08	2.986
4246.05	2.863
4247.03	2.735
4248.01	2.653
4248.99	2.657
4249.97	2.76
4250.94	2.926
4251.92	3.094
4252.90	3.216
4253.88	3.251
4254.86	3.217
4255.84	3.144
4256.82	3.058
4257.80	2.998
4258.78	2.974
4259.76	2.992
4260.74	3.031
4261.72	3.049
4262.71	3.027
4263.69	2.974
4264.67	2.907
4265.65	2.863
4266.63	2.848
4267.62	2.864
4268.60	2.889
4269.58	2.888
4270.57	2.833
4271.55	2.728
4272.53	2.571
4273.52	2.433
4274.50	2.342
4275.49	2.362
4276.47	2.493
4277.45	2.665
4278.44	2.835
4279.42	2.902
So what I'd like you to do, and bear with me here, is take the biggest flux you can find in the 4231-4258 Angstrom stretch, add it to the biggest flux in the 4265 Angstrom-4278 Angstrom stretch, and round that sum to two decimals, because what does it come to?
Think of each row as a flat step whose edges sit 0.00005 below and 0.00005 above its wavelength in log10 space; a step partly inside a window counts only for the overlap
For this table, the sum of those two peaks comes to 6.14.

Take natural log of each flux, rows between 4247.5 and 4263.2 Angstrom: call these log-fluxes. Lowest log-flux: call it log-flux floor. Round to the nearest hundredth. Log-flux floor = 0.98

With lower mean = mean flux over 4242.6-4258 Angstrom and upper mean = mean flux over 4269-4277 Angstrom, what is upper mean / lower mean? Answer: 0.87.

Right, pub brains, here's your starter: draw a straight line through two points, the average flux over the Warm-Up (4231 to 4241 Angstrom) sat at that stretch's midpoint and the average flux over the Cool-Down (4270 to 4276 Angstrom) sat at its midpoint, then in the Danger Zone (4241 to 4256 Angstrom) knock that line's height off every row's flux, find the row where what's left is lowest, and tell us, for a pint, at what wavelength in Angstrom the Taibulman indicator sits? 4248.01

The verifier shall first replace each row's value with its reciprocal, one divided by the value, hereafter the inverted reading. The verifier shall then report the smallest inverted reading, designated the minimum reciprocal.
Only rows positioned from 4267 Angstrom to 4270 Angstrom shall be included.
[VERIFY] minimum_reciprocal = 0.346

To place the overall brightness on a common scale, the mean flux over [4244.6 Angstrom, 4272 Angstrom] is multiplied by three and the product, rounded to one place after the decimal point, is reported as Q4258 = 8.8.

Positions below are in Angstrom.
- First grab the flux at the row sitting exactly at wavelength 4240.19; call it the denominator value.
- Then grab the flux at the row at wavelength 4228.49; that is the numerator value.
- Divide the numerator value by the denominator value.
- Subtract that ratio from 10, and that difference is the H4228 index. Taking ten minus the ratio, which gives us 8.95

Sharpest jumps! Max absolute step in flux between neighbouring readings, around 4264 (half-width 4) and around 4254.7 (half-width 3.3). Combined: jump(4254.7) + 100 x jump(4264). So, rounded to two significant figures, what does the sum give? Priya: 6.8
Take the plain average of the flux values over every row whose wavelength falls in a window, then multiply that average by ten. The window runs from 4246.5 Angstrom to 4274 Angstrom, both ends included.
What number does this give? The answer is 29.1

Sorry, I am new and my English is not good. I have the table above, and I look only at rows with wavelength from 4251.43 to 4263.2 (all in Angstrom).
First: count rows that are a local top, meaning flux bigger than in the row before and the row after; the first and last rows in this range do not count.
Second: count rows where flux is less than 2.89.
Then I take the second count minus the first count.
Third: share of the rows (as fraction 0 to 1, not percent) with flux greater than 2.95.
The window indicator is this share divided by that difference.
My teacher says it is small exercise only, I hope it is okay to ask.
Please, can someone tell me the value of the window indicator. -0.50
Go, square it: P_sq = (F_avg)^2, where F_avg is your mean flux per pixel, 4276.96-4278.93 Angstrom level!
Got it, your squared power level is 7.6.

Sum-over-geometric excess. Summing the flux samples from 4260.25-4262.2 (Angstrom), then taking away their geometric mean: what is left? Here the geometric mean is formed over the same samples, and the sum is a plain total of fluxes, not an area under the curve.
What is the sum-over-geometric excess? 3.04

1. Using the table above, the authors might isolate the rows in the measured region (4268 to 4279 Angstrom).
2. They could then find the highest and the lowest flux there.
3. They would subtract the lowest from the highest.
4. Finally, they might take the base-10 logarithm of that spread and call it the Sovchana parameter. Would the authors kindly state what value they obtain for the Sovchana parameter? -0.26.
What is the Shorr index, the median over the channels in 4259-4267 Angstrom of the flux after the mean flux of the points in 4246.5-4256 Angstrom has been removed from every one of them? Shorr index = 0.02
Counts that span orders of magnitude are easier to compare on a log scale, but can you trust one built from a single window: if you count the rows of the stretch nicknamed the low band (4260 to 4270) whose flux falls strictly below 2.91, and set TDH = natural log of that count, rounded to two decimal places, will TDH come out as 1.79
